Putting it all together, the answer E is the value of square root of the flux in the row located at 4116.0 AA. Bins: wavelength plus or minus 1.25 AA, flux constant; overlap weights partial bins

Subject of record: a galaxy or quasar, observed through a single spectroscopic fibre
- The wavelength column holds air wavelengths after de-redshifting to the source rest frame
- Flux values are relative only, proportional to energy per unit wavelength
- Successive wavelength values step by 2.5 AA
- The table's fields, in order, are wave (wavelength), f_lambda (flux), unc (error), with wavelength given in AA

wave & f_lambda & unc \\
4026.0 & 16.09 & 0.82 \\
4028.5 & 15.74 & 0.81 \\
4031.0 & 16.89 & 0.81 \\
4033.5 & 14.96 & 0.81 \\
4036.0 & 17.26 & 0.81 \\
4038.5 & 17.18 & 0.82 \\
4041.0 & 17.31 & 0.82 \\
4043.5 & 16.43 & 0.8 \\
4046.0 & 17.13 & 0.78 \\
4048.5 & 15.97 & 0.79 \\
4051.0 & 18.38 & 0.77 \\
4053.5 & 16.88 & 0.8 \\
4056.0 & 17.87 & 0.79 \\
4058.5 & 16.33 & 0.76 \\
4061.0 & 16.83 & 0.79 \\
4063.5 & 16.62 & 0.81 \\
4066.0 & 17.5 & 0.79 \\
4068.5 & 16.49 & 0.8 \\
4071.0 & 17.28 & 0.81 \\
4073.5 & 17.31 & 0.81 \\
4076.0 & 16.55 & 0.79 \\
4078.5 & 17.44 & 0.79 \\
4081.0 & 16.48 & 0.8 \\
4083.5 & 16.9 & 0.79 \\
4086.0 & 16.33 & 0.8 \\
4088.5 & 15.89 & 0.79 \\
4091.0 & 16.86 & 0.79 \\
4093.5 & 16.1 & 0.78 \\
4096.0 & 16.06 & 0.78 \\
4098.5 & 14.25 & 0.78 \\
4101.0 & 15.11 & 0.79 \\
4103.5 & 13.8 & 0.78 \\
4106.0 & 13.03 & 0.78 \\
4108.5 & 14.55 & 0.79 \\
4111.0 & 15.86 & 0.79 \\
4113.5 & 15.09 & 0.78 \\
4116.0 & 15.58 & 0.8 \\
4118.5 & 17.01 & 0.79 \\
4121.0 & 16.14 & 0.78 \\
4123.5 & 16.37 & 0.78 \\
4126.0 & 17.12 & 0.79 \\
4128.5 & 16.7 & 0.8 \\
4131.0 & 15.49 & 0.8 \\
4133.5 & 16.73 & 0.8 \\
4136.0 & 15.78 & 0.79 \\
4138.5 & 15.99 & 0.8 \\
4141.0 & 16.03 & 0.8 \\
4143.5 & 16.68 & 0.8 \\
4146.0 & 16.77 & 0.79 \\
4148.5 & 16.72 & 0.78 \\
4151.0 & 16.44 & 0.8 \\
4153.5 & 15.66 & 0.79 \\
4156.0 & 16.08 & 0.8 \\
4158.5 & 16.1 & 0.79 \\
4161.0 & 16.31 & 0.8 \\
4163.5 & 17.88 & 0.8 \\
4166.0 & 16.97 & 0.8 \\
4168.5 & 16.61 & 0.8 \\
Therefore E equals 3.95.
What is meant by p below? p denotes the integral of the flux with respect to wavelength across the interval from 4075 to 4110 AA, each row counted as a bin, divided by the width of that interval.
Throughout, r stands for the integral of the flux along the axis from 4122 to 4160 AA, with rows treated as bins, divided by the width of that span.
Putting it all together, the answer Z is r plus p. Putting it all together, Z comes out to 32.0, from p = 15.7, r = 16.31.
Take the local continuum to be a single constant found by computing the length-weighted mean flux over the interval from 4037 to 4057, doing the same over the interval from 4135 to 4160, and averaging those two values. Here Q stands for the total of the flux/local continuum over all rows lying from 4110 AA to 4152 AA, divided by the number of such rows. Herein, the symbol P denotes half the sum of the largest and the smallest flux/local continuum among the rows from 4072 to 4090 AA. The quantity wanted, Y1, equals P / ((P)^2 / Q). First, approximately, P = 1.00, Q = 0.97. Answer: 0.98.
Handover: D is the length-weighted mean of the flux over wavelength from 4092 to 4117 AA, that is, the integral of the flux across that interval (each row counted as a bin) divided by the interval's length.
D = 15.0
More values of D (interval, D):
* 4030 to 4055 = 16.8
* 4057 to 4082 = 16.9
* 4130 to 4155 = 16.2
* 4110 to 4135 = 16.2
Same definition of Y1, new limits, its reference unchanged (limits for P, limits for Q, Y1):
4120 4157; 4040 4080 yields 1.04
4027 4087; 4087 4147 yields 0.95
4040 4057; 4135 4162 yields 0.95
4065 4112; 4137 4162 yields 1.07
